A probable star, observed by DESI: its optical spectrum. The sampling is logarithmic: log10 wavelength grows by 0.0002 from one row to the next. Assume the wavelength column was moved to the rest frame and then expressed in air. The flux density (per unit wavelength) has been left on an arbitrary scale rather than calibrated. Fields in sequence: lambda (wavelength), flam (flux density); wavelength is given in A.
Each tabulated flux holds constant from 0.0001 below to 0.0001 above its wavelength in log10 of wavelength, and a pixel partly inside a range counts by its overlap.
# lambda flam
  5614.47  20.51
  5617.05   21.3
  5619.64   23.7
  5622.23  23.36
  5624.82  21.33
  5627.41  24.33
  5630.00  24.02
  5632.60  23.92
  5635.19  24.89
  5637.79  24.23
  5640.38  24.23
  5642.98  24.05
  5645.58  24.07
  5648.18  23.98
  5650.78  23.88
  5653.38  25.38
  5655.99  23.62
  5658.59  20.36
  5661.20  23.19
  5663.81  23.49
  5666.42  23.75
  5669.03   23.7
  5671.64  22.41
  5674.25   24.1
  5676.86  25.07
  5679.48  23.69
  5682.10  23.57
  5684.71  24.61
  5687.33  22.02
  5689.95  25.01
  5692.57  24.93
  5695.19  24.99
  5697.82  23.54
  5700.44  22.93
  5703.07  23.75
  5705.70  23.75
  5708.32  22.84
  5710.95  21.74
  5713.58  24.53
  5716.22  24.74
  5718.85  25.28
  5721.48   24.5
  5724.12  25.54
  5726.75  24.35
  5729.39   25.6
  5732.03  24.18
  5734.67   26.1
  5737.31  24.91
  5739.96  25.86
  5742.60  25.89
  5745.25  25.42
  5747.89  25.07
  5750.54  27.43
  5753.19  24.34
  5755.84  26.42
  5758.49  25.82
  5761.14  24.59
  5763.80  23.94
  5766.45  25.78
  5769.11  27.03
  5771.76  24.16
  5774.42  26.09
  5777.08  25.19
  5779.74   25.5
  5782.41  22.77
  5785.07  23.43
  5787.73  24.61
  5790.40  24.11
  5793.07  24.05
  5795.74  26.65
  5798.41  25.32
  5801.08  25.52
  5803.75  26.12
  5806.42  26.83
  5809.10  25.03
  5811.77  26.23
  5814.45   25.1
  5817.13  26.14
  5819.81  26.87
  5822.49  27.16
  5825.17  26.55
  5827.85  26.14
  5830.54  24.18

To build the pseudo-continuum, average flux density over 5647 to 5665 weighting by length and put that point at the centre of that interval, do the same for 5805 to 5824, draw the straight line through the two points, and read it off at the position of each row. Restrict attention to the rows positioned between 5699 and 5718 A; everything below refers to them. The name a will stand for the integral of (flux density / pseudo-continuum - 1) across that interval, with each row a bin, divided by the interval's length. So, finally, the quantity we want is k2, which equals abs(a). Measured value 0.034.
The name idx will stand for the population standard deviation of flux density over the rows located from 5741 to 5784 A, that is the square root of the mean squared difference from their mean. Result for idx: 1.15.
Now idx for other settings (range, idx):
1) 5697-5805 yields 1.21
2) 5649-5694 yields 1.21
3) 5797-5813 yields 0.61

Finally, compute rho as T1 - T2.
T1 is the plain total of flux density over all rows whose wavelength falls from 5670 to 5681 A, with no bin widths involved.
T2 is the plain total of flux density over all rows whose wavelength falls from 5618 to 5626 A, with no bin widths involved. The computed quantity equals 27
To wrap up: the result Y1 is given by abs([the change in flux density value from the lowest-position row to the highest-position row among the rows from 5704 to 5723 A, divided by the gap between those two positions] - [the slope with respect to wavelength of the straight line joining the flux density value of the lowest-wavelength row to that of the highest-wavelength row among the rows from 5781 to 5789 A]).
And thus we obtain 0.298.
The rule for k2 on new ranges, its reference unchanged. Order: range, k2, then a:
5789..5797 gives 0.035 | -0.035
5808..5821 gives 0.012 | -0.012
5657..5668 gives 0.033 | -0.033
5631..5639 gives 0.056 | 0.056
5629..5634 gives 0.044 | 0.044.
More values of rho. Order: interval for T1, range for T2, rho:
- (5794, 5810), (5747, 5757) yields 52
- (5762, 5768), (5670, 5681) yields -46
